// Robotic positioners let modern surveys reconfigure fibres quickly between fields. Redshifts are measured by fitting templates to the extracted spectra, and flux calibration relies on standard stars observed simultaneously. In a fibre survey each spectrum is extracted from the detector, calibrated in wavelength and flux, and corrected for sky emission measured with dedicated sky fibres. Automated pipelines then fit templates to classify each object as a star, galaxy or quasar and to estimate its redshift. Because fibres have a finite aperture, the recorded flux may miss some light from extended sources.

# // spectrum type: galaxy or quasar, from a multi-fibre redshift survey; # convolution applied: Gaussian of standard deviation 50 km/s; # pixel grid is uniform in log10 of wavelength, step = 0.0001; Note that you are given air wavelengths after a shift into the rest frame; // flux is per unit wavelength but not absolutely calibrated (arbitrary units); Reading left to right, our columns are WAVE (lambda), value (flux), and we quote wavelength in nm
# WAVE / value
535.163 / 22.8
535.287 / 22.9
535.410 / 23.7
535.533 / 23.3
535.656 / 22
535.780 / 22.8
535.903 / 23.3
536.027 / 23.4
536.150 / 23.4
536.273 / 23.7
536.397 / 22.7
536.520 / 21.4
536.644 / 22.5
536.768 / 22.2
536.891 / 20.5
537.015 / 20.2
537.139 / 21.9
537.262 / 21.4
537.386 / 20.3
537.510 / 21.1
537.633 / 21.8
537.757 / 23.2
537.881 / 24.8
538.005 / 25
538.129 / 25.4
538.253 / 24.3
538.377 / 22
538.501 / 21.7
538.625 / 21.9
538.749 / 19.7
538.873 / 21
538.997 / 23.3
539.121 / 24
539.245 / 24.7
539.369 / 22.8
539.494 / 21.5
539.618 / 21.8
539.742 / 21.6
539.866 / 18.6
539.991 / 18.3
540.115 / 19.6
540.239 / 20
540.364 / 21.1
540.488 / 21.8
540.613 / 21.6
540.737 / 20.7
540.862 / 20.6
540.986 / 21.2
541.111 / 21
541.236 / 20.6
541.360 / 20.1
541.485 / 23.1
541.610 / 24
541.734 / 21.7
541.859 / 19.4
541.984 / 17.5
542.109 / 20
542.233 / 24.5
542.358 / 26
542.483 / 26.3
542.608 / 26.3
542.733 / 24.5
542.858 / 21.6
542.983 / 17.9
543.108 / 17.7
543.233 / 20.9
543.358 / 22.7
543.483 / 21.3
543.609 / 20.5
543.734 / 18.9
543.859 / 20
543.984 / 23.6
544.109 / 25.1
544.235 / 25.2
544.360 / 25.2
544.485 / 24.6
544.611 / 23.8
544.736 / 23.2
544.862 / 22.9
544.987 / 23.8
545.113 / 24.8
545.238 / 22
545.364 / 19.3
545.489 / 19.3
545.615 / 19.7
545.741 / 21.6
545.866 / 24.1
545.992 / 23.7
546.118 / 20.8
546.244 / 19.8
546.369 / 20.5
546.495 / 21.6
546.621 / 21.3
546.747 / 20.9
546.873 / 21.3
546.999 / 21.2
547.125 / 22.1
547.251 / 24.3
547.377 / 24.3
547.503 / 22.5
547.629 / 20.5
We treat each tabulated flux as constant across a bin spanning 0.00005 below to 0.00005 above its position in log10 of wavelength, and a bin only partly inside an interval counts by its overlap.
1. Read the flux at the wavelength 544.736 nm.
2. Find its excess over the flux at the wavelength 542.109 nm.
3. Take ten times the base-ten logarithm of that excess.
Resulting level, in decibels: 5.1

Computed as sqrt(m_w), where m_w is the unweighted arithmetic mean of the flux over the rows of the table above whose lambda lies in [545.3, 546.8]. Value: 4.59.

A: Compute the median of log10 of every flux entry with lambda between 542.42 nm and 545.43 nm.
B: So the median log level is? 1.36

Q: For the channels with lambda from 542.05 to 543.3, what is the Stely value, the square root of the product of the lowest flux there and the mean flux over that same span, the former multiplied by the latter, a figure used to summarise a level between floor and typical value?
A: 20.0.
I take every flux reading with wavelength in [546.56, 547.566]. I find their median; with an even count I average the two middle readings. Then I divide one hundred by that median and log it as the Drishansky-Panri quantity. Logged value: 4.61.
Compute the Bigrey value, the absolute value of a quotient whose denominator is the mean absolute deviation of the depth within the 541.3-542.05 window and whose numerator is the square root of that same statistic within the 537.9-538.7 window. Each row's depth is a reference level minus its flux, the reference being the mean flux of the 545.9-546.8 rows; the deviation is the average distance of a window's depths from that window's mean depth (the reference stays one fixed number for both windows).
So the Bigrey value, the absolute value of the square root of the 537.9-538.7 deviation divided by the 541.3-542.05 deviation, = 0.63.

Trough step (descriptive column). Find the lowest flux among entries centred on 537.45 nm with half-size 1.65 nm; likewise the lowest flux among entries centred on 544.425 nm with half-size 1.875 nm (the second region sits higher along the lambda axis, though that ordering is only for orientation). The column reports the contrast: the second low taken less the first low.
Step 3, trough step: -2.0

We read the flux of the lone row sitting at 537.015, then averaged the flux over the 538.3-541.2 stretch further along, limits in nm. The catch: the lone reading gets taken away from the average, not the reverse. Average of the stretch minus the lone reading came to 1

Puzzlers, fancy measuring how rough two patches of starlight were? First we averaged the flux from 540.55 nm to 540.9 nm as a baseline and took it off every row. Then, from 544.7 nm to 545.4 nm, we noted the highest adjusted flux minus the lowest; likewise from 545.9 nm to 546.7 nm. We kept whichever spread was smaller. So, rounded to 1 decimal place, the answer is 3.9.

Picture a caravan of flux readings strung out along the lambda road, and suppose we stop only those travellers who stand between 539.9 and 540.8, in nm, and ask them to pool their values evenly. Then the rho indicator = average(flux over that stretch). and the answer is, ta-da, 20.4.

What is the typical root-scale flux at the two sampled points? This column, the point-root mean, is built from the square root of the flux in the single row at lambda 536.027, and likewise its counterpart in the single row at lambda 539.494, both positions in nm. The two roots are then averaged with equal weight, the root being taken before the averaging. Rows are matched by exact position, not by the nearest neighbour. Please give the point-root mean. 4.74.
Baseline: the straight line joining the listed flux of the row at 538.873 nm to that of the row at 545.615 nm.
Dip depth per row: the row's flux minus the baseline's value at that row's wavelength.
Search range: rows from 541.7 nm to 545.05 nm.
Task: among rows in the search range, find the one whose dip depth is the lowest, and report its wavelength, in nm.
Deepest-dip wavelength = 541.984 nm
